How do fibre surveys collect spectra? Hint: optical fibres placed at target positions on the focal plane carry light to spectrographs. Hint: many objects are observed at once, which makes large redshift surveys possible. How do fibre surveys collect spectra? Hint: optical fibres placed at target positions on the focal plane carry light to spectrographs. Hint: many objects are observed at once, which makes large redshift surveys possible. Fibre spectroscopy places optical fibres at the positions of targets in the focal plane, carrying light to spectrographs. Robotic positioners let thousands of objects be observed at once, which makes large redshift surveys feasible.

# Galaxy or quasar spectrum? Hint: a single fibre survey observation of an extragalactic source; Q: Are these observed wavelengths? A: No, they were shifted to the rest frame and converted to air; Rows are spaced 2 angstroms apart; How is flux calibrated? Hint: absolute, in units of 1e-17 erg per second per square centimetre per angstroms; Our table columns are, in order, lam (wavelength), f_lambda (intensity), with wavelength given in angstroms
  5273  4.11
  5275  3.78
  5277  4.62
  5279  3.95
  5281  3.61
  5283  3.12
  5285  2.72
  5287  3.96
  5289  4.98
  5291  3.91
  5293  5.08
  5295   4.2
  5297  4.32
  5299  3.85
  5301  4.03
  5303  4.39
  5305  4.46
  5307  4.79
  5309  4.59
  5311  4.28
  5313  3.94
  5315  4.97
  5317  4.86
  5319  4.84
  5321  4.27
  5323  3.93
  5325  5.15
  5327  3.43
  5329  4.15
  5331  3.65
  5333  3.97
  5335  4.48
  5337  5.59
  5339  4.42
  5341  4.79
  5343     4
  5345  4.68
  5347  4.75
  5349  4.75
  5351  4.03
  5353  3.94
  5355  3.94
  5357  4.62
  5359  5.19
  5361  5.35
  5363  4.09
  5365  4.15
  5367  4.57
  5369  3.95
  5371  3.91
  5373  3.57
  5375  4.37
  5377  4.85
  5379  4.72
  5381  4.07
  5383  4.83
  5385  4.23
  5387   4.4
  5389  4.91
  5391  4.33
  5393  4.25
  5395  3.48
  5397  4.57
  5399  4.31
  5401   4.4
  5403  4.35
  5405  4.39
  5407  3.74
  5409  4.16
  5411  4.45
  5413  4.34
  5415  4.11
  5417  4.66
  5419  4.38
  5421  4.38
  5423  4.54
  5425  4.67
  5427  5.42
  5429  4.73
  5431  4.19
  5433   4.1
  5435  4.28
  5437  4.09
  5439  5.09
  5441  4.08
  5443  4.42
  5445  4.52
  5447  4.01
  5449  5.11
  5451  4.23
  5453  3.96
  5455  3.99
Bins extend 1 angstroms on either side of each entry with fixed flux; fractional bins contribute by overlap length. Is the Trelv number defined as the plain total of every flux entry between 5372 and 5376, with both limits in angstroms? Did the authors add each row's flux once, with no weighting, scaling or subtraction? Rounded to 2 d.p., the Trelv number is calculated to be 7.94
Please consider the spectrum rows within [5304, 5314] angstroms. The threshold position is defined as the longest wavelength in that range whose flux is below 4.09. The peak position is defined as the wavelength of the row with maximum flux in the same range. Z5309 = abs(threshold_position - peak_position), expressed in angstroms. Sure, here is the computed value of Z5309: 6 angstroms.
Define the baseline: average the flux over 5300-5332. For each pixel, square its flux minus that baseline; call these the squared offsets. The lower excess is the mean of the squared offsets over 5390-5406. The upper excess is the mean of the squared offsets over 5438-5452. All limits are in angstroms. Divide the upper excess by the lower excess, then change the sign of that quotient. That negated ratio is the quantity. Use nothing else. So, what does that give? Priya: -1.8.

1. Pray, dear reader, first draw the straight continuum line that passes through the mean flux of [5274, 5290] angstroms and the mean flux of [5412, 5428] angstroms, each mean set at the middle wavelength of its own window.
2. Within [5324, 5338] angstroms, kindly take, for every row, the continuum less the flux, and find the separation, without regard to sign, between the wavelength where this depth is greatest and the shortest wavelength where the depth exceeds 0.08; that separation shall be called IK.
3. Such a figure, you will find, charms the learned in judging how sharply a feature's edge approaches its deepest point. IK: 0 angstroms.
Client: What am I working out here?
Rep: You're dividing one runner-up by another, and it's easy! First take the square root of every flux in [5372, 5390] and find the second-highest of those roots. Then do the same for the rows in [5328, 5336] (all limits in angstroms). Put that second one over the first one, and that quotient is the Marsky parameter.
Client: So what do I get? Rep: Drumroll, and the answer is 0.93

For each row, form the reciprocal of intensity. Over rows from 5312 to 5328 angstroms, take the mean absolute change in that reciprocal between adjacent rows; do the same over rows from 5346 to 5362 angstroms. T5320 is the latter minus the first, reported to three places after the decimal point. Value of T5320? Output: -0.022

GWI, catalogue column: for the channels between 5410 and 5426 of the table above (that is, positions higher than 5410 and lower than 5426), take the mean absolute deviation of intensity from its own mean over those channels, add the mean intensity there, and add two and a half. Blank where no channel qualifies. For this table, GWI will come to 7.08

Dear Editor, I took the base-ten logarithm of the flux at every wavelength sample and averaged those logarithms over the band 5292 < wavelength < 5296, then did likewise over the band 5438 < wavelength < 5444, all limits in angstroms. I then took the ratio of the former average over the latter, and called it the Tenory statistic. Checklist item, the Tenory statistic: 1.02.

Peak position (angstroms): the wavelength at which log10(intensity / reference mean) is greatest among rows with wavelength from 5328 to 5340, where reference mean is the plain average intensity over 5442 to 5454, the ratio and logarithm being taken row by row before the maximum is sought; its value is 5337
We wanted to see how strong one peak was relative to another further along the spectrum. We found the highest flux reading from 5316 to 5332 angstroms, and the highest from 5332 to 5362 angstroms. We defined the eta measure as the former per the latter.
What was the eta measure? 0.92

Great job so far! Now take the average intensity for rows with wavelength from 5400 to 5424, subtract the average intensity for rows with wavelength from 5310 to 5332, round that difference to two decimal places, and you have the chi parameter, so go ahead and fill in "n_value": 0.01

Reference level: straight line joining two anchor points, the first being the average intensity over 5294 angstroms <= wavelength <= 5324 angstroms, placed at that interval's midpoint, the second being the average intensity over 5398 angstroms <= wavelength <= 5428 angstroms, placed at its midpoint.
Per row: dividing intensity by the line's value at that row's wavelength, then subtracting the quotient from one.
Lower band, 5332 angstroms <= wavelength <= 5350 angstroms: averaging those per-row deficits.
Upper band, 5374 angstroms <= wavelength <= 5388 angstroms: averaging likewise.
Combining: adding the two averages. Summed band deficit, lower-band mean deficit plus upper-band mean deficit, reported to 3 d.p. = -0.068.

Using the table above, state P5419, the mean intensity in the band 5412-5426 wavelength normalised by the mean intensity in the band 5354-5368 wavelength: 0.97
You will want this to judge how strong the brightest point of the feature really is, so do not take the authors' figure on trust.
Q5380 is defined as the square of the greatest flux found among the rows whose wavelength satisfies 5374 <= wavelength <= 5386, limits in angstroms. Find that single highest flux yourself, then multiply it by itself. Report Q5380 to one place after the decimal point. 23.5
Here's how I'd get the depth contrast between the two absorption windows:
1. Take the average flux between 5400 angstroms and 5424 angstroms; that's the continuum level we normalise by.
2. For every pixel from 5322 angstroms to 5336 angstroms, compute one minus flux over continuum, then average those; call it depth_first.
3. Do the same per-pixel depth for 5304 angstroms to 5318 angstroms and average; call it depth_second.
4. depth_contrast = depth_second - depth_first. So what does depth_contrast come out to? -0.10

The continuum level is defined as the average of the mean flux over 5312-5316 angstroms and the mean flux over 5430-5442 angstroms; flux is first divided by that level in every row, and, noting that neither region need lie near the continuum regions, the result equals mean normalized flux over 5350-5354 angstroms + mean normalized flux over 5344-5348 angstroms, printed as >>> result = 1.99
